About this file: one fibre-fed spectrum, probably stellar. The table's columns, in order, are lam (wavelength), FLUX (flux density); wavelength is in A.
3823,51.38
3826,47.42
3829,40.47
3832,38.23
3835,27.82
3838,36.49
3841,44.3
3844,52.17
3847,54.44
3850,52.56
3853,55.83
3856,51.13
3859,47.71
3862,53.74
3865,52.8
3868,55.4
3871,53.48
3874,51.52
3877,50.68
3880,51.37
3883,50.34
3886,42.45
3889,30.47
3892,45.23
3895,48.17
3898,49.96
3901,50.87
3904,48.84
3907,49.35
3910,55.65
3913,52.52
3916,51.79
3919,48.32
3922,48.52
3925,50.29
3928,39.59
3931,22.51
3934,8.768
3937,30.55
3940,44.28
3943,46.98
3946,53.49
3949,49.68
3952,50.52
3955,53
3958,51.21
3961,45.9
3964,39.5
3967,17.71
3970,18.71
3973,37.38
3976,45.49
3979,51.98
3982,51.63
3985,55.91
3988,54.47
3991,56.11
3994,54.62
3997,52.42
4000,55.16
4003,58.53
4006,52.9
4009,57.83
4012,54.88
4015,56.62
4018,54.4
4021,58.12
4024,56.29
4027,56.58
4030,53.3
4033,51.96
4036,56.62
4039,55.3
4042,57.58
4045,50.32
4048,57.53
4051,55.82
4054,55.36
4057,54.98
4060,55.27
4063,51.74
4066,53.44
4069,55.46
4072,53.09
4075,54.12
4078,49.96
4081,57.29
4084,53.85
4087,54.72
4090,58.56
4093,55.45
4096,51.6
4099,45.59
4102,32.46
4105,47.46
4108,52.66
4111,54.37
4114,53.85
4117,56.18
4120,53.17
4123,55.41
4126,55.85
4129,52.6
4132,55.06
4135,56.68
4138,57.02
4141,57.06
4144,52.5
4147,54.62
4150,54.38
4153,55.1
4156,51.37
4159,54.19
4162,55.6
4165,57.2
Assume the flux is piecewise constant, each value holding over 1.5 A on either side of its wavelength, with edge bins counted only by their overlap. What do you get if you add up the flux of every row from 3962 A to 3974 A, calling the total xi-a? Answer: 113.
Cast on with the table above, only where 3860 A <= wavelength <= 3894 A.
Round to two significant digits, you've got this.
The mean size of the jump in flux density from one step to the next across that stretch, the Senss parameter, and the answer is 4.5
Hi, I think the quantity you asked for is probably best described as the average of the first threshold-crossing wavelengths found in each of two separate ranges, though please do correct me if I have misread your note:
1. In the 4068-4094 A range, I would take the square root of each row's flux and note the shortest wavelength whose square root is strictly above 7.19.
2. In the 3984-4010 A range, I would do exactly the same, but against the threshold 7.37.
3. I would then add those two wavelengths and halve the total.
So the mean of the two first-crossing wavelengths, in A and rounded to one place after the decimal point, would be 4027.0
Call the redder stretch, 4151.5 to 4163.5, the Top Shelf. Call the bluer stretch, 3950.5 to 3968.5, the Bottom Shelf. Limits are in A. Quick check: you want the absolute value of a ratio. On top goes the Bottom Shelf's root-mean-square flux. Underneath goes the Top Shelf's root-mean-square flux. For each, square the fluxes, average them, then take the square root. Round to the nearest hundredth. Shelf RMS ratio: 0.83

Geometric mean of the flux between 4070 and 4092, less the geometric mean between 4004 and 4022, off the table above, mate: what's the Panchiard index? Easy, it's -1.3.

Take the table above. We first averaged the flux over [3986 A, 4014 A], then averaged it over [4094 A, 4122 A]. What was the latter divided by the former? 0.90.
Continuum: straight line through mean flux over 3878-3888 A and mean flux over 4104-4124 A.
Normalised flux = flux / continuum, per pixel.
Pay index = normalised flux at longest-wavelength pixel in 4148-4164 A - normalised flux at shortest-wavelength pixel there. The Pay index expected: 0.02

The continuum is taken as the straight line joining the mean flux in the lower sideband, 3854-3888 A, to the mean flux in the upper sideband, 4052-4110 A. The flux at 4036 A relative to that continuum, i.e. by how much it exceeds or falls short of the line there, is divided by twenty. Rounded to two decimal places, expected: 0.23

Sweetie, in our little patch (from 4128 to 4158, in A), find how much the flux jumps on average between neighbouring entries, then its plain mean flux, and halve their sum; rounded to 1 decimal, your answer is 28.2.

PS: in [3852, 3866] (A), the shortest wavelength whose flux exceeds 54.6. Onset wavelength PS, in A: 3853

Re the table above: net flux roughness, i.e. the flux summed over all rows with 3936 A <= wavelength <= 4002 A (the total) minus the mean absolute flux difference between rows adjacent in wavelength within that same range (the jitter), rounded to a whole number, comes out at 1011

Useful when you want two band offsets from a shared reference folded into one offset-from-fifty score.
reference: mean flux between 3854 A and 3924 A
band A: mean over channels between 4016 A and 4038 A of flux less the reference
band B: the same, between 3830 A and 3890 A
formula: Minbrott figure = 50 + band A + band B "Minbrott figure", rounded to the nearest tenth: 53.8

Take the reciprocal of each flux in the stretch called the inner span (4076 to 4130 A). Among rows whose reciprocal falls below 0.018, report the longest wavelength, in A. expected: 4126 A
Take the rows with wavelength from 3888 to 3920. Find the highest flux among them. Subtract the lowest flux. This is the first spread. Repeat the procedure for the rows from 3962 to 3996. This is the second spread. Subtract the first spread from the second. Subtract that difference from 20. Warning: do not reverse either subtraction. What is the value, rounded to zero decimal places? 7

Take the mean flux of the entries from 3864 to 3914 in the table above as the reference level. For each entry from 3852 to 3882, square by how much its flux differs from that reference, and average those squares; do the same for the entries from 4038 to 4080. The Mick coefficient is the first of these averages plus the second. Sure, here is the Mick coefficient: 44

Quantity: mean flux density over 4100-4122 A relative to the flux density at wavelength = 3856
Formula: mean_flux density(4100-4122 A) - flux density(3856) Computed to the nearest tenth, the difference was -1.1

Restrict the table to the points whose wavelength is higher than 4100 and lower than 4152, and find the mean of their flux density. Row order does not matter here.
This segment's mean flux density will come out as 53.0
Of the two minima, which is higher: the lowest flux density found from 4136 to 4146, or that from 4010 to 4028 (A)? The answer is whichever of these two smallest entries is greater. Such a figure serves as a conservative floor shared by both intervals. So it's 54.4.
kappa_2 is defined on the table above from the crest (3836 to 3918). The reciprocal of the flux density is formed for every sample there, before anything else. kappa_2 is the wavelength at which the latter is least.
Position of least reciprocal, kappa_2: 3853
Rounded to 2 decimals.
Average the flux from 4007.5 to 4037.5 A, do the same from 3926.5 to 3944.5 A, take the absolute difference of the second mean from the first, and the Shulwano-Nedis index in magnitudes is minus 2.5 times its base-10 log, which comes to -3.43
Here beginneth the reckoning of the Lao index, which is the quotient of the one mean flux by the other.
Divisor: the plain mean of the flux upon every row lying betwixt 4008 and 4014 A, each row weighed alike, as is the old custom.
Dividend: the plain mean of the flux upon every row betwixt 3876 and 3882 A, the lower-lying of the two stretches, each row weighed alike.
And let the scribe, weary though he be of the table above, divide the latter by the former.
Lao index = 0.91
